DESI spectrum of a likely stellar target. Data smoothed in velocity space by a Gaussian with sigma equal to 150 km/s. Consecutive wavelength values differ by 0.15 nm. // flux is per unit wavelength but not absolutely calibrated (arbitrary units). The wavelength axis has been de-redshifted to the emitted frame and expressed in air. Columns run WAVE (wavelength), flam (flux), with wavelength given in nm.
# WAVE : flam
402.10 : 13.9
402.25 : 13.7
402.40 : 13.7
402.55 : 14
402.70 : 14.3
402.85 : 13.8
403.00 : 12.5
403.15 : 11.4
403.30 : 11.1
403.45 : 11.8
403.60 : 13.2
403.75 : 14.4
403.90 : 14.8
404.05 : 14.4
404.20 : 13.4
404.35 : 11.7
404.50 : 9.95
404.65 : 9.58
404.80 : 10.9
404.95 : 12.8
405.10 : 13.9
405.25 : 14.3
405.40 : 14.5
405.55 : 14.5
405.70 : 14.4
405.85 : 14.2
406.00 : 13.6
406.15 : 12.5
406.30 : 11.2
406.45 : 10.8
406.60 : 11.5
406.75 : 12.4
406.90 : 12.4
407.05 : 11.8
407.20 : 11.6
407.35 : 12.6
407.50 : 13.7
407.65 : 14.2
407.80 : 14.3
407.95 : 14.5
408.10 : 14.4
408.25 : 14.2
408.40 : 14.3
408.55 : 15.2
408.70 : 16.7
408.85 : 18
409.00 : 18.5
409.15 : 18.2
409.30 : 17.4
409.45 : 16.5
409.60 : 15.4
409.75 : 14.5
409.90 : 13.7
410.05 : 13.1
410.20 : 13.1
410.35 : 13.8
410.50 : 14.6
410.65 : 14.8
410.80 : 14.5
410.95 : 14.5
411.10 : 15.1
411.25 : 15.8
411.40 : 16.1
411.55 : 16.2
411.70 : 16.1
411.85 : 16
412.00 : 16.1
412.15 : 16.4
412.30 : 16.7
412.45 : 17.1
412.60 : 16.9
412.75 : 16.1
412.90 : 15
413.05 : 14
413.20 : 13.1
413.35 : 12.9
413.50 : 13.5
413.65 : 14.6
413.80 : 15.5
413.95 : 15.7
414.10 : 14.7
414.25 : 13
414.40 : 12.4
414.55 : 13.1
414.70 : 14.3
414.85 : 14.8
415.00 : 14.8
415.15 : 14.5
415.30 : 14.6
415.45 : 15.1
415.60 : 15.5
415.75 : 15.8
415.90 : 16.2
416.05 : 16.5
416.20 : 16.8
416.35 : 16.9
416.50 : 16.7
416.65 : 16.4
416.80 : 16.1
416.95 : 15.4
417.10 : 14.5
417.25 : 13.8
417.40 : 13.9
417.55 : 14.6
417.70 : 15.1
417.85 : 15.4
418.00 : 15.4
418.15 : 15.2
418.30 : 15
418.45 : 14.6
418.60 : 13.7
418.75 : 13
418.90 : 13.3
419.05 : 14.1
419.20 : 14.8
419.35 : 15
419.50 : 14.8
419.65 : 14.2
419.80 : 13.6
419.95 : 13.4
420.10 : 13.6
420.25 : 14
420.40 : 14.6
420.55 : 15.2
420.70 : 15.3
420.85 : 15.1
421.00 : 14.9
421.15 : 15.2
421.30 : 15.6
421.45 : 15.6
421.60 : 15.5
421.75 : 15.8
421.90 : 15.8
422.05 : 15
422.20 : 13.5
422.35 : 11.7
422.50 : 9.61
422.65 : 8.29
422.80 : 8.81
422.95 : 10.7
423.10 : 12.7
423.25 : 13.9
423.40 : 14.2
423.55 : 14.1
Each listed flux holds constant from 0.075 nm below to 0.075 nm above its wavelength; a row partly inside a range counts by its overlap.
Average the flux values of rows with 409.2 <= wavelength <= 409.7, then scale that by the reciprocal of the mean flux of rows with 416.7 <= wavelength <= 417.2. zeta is 1.07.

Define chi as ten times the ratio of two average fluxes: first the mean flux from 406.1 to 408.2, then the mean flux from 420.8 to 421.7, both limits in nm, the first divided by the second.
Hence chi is 8.3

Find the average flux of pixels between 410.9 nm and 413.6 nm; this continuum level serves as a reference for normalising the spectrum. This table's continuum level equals 15.4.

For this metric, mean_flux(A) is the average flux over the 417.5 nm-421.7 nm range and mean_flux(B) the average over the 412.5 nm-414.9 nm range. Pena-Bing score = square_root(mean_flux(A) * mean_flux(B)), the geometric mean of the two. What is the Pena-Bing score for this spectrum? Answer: 14.5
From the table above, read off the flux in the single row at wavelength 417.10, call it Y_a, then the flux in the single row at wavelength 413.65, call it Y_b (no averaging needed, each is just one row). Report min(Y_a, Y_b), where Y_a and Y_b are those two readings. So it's 14.5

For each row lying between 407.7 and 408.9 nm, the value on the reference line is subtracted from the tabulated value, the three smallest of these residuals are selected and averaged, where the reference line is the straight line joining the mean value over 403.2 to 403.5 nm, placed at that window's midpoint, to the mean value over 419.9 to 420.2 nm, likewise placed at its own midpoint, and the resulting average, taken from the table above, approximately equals 2.2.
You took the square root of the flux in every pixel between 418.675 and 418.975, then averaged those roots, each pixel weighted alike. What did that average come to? 3.63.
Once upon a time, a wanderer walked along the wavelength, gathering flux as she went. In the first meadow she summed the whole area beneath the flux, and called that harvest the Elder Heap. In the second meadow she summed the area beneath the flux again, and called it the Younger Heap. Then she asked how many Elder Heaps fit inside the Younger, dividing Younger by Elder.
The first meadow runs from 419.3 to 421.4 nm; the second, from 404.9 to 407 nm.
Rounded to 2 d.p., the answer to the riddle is 0.89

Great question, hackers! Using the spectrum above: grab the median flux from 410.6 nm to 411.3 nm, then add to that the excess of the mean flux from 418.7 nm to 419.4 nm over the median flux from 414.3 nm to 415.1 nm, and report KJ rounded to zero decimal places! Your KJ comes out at 15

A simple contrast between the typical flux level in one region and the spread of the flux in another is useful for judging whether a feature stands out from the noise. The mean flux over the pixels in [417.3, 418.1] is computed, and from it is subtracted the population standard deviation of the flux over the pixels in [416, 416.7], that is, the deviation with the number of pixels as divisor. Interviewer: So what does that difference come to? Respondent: 14.7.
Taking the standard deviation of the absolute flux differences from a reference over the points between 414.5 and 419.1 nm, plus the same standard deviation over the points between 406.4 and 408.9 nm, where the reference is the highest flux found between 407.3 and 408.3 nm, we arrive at 2.0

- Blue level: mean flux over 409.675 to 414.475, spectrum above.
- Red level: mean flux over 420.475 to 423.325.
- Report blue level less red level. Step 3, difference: 1.3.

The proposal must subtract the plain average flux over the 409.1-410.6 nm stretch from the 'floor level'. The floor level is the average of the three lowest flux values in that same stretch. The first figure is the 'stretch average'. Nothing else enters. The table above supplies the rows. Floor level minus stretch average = -1.7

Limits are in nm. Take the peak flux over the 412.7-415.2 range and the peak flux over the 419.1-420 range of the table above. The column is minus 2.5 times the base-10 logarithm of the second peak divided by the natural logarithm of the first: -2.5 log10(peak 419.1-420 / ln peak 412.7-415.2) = -1.83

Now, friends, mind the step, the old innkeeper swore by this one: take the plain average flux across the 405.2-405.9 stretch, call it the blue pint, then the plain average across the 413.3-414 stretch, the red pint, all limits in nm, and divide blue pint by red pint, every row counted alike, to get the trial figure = 1.00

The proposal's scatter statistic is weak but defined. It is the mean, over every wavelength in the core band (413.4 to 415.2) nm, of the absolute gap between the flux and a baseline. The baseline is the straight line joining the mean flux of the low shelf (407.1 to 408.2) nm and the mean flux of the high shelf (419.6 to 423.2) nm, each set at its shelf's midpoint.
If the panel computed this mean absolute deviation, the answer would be 1.0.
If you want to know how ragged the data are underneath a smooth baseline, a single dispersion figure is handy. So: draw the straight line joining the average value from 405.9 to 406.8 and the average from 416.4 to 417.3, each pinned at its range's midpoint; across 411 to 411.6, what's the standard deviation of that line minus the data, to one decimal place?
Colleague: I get 0.4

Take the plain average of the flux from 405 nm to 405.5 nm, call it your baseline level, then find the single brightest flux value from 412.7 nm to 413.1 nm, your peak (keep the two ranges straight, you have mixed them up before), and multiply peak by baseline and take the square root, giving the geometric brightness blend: 15.1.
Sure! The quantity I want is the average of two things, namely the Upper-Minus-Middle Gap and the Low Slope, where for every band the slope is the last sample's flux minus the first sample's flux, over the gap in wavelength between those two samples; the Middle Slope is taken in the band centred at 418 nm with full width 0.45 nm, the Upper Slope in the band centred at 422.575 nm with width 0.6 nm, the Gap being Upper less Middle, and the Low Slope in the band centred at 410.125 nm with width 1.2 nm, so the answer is -3.2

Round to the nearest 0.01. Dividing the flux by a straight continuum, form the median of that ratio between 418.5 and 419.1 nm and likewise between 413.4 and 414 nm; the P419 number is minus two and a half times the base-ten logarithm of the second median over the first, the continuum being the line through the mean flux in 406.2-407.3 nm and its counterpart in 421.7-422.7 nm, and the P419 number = -0.15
